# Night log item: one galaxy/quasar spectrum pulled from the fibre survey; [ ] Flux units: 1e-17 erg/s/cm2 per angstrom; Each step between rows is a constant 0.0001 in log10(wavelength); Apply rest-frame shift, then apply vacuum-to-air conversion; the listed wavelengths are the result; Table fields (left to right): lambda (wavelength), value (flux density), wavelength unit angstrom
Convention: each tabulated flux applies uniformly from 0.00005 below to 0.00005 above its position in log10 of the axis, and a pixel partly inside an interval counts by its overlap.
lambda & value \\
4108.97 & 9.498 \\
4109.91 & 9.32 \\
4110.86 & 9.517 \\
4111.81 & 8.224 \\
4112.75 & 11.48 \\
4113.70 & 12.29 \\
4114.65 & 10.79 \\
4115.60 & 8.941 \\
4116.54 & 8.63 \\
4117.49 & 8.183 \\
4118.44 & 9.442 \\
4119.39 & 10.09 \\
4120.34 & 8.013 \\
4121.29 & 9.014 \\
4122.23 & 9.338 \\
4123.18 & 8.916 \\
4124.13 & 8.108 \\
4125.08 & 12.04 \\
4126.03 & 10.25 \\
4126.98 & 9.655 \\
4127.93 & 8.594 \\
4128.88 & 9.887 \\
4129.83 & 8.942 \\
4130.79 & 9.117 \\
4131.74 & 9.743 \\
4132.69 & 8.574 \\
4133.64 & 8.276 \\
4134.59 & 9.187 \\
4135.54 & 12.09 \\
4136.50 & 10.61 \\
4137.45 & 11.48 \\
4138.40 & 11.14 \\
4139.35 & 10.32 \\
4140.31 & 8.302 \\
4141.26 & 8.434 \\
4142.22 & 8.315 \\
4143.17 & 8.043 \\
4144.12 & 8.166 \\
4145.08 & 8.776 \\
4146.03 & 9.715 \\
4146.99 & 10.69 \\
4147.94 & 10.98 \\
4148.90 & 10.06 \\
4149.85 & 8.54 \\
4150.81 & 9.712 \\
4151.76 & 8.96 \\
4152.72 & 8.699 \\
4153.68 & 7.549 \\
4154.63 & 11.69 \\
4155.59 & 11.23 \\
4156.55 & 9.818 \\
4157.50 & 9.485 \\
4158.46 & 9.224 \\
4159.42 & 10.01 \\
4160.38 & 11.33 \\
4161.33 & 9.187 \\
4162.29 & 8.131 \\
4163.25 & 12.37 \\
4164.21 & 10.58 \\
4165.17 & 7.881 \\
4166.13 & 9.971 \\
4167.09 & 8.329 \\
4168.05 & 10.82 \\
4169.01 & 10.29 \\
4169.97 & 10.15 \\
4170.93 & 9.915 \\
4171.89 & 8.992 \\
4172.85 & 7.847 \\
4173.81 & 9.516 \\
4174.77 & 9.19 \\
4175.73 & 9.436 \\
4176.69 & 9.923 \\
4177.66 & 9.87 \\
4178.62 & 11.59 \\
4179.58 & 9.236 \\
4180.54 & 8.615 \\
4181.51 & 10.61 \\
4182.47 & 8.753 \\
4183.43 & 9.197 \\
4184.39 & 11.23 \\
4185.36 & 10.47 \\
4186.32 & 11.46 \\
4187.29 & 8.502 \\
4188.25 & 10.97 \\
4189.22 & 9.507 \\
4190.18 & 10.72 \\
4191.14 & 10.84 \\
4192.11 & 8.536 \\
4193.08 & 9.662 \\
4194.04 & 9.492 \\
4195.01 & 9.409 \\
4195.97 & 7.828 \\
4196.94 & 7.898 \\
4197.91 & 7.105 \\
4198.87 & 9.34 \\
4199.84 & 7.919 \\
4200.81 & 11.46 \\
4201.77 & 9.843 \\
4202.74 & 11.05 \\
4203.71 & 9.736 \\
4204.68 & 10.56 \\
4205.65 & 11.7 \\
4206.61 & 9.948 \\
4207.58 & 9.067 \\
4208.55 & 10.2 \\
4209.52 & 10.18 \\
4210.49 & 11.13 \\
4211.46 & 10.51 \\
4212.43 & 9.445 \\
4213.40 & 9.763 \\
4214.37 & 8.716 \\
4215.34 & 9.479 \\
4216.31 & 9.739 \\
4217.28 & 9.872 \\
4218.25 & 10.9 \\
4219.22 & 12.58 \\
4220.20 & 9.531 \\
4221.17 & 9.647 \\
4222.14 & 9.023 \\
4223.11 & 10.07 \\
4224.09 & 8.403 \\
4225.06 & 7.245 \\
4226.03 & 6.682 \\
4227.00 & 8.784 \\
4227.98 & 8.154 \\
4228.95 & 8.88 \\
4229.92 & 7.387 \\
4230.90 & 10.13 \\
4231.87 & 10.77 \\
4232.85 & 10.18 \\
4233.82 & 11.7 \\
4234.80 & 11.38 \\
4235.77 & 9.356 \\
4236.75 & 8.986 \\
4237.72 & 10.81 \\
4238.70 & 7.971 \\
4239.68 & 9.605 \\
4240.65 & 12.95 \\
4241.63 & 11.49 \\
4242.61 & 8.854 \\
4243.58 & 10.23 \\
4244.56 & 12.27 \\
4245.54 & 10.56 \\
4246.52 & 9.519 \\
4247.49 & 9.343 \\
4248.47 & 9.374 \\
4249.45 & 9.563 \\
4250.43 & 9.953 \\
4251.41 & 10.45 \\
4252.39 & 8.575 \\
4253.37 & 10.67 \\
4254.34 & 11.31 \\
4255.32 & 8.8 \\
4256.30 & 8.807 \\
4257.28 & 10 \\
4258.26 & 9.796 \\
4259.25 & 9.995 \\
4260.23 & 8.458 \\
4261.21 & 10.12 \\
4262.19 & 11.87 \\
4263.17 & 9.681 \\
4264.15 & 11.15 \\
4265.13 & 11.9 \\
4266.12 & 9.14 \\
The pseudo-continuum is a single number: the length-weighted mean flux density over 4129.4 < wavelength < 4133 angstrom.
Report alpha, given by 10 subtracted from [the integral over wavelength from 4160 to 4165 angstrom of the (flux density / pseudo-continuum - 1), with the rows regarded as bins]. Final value -9.4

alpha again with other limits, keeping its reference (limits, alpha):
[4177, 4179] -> -9.7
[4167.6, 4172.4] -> -9.5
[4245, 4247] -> -9.8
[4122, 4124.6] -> -10.1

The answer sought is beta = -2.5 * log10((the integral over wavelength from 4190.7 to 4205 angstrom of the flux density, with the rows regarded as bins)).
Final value -5.32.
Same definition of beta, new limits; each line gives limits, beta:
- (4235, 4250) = -5.45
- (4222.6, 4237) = -5.31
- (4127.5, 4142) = -5.36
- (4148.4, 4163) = -5.37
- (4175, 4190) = -5.44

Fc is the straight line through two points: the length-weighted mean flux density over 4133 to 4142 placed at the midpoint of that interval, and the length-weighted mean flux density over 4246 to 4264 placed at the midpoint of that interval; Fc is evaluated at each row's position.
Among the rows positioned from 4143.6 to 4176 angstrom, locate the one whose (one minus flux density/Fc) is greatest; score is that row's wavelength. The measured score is 4153.68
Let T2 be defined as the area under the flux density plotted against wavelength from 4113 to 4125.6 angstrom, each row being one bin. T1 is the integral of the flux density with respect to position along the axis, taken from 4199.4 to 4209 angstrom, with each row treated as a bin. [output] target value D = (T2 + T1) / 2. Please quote 109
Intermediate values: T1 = 98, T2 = 120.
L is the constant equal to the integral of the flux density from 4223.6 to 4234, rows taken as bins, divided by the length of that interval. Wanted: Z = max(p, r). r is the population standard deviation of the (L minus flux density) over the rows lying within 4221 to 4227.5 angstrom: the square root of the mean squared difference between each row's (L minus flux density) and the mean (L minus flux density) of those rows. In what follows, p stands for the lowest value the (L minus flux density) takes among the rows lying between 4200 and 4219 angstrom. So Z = 1.13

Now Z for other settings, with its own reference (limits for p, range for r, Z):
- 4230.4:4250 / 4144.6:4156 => 1.20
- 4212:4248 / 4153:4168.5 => 1.39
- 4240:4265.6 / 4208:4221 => 0.93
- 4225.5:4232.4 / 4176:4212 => 1.15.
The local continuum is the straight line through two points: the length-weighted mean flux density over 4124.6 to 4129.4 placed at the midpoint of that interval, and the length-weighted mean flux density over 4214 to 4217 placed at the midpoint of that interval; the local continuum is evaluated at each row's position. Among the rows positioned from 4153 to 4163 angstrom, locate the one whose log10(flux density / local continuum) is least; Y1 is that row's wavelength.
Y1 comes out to 4153.68 angstrom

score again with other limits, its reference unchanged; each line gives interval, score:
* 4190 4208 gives 4197.91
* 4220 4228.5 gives 4226.03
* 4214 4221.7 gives 4214.37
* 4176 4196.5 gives 4195.97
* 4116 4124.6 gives 4120.34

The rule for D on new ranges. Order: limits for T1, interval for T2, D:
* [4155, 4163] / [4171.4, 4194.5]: 152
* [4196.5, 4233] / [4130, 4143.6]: 239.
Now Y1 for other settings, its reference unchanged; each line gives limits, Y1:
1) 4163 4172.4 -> 4165.17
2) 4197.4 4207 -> 4197.91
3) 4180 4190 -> 4187.29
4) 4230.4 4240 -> 4238.70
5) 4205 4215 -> 4214.37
